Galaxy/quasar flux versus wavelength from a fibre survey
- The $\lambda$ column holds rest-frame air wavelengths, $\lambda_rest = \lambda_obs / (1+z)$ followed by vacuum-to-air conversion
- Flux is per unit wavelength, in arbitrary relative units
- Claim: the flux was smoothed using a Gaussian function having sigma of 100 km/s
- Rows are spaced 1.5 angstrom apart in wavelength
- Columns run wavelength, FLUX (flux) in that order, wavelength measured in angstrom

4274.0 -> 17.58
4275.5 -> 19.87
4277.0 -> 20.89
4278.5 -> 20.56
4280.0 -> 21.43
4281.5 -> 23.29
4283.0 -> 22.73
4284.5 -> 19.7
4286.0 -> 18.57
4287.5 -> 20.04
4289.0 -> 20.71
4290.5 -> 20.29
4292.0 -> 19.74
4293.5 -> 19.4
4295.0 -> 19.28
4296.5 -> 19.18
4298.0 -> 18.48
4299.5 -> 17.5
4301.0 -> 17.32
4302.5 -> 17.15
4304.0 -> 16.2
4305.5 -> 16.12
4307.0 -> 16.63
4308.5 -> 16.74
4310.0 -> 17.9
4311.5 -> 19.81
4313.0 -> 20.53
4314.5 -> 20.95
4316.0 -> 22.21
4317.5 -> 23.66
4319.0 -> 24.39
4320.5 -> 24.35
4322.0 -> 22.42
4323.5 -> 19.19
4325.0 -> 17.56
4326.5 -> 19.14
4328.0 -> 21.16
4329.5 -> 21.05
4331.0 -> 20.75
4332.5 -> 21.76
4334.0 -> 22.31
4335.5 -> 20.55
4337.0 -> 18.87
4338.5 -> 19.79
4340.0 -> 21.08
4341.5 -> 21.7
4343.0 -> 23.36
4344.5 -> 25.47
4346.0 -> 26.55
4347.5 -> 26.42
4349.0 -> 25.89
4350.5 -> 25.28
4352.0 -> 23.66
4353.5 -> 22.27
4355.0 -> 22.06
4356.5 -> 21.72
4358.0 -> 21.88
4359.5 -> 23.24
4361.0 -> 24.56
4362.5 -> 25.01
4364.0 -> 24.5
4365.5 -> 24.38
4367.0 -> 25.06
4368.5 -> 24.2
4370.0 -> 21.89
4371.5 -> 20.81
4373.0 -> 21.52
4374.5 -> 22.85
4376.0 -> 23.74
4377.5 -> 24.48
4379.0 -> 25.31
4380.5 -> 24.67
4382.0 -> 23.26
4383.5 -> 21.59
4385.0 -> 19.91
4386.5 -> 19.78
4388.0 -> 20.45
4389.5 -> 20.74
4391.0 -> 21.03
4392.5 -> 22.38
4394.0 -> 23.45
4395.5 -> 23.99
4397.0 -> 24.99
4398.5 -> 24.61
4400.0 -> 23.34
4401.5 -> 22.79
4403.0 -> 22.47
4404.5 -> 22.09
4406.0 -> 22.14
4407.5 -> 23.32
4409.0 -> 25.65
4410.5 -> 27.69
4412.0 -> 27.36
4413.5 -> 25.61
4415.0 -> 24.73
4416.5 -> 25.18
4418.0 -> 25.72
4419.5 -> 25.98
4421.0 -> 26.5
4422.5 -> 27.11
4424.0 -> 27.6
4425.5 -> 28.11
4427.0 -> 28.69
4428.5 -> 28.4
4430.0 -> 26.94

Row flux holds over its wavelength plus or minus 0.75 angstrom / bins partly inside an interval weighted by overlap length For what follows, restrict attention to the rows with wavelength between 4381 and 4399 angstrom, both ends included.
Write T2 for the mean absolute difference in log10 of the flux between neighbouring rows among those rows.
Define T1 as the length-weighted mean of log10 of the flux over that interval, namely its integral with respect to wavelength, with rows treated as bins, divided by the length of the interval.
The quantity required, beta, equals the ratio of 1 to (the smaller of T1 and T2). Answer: 61.6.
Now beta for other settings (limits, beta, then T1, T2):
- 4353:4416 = 61.2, 1.37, 0.0163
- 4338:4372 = 57.9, 1.37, 0.0173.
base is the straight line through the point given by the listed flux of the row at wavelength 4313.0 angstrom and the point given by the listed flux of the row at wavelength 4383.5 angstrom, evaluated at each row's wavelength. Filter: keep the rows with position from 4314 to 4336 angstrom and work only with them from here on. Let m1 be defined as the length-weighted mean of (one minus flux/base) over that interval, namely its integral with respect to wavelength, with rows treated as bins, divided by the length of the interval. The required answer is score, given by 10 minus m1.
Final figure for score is 10.0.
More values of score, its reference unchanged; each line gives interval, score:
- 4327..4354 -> 10.1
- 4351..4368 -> 10.1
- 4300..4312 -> 9.8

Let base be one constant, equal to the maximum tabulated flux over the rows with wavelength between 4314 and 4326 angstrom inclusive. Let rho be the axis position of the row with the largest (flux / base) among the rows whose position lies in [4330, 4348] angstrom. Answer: 4346.0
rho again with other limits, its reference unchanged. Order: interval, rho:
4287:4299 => 4289.0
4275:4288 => 4281.5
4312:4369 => 4346.0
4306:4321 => 4319.0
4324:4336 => 4334.0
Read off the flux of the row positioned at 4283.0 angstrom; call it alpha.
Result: 22.73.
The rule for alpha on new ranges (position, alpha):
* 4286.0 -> 18.57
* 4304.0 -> 16.2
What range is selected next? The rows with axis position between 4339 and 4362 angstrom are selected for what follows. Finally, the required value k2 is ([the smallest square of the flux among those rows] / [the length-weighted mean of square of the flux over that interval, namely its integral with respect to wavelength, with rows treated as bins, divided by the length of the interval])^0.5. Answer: 0.89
